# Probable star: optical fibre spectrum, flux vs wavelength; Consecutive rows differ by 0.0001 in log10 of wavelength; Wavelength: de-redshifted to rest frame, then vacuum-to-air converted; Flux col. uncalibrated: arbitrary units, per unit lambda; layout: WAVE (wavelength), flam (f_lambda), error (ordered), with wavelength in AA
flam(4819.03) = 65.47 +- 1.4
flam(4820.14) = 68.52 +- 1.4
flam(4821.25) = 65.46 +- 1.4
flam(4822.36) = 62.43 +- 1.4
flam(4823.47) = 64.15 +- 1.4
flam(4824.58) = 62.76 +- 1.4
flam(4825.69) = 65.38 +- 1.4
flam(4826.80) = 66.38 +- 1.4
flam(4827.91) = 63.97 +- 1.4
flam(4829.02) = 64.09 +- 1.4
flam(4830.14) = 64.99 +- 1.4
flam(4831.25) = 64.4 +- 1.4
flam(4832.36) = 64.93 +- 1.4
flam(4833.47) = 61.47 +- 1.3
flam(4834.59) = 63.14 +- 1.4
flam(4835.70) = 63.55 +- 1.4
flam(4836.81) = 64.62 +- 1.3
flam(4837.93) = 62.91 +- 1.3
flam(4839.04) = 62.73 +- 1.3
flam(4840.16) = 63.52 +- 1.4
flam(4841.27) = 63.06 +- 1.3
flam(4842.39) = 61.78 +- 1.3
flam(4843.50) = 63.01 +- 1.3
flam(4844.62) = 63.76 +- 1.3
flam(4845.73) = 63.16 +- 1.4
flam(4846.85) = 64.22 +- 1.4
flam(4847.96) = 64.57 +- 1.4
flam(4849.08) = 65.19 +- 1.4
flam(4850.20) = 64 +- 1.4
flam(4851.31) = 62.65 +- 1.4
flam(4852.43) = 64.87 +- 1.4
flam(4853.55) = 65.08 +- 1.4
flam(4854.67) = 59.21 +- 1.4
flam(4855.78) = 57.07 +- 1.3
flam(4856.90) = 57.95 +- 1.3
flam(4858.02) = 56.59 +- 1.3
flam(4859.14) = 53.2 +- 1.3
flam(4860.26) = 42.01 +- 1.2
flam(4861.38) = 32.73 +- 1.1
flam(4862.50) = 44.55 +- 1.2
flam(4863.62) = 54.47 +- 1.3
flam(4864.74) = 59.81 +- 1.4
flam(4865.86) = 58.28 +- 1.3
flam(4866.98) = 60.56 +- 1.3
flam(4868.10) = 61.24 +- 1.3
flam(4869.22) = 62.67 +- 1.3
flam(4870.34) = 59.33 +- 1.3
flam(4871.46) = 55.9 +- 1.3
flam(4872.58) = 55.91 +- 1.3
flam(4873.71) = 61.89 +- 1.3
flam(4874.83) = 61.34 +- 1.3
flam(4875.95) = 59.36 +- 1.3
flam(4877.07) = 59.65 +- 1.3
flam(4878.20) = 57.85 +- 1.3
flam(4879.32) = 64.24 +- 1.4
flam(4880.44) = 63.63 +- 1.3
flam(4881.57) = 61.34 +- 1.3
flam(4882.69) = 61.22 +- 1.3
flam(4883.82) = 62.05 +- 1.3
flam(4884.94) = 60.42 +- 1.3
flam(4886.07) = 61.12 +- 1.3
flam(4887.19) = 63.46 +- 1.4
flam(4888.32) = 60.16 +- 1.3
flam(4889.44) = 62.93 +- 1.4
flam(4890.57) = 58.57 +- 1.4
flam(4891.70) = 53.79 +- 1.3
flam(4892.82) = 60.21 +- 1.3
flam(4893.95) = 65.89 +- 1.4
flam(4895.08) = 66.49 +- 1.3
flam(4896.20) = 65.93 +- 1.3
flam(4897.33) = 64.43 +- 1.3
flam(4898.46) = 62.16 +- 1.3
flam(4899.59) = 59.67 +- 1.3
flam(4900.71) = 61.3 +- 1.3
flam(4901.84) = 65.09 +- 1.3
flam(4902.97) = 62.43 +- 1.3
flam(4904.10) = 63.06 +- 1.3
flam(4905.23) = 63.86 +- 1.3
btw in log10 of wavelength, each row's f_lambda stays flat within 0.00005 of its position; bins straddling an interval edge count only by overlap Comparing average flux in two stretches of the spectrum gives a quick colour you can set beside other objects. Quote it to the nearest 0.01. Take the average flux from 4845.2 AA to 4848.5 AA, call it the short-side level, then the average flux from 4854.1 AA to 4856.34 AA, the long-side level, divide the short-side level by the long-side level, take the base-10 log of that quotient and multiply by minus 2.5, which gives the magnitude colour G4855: -0.10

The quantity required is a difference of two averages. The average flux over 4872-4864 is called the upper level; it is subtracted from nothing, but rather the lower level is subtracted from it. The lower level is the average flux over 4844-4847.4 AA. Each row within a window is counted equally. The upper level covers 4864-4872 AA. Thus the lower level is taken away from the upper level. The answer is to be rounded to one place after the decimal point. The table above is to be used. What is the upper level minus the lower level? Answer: -4.0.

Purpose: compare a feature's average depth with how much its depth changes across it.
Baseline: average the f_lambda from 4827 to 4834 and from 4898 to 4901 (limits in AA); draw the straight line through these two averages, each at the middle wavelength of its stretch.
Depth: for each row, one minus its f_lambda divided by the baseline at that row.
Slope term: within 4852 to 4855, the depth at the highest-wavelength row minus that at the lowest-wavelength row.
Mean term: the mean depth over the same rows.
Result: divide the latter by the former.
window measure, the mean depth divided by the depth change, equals 0.0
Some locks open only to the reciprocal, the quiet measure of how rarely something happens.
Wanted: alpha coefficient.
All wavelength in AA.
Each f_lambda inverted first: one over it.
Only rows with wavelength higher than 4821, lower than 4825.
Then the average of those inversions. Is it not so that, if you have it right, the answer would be 0.0157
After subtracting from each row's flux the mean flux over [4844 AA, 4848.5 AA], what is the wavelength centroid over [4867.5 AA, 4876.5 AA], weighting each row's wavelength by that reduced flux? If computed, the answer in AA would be 4872.2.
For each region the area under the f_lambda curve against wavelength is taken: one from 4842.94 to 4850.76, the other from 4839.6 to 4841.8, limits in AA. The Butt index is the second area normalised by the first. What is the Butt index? 0.28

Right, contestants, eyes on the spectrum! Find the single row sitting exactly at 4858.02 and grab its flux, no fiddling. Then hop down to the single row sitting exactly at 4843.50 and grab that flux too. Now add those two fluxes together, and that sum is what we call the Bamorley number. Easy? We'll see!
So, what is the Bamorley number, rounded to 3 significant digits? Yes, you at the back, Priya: 120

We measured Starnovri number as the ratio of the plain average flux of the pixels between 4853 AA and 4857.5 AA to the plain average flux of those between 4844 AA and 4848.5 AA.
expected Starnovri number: 0.94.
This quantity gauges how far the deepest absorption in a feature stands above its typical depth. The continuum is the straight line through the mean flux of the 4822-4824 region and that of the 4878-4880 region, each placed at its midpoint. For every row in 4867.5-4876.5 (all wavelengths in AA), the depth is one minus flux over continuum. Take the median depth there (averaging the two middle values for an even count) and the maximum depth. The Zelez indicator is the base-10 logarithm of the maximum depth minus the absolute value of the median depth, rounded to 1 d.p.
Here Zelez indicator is -1.1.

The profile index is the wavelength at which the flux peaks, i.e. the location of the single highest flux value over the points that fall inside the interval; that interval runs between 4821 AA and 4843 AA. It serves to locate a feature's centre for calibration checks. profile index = 4826.80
